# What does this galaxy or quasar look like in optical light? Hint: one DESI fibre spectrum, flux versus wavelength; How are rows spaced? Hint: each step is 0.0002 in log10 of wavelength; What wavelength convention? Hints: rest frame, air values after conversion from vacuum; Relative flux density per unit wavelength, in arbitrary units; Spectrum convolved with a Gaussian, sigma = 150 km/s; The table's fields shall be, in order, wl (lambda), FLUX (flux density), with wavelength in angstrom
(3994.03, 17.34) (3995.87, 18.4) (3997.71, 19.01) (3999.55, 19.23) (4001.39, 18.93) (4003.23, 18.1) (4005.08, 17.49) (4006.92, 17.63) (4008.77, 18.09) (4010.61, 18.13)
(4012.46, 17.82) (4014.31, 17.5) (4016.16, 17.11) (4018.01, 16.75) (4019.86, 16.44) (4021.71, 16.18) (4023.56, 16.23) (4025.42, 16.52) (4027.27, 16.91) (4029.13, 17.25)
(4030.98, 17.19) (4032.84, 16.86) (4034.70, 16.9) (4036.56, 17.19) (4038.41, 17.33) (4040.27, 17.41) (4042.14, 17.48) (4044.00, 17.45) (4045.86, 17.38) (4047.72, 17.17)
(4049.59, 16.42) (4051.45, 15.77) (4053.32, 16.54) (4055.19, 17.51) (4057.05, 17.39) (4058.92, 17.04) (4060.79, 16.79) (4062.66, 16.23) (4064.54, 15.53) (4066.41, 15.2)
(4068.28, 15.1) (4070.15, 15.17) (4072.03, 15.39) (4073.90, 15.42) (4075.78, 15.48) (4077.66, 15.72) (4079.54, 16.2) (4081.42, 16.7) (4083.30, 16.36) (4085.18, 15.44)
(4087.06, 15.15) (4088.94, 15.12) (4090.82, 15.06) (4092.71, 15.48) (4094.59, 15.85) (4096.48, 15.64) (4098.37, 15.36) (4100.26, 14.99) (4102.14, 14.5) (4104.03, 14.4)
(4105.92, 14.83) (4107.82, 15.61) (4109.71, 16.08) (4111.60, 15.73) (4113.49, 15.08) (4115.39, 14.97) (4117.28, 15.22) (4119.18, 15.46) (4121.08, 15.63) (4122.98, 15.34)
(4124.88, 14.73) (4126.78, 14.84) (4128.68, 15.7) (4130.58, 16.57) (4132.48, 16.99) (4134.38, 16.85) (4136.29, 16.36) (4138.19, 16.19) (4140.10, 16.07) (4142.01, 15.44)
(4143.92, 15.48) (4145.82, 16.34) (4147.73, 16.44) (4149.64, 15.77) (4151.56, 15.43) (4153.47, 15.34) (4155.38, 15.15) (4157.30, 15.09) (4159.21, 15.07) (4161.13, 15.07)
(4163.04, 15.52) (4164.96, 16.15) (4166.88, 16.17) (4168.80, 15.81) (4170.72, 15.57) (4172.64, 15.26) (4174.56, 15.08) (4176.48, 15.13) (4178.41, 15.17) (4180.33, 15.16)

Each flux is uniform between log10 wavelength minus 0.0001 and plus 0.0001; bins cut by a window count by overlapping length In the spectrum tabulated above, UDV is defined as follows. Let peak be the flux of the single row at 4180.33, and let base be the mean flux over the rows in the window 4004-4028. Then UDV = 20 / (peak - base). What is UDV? -10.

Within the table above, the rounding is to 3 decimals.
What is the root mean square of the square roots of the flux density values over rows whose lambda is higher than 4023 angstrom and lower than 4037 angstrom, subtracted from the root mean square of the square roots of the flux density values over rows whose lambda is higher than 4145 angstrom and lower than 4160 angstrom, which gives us -0.162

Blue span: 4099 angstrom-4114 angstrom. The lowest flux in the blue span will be 14.4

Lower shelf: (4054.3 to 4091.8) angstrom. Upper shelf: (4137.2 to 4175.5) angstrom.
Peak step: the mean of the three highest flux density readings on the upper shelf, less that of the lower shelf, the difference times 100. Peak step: -99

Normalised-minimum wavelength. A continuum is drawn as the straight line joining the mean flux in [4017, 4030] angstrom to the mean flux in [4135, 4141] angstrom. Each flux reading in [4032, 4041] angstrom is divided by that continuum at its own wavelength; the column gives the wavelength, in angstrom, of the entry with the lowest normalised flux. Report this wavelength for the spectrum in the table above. 4032.84 angstrom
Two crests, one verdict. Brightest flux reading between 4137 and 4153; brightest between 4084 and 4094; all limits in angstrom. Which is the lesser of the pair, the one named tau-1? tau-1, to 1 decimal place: 15.5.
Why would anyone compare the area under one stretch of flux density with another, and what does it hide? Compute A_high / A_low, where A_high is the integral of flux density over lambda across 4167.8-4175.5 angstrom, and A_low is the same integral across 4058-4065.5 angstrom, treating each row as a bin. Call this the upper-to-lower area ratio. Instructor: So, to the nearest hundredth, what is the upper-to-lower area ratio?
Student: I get 0.97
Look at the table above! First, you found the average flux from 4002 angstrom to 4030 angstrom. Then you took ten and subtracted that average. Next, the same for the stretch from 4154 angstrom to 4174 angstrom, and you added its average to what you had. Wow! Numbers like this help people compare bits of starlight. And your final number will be 8.3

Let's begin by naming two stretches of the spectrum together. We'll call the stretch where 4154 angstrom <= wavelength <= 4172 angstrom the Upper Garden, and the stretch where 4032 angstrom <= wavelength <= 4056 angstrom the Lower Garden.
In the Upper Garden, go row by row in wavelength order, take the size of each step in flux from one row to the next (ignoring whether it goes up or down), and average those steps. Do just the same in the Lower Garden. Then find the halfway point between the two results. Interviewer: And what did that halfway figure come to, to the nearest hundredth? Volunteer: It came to 0.28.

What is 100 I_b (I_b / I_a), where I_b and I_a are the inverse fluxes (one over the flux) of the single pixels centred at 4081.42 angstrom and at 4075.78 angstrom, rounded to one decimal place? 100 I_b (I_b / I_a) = 5.6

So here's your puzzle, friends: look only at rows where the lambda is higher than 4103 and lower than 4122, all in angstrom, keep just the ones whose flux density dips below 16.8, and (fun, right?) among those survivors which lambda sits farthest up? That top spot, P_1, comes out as 4121.08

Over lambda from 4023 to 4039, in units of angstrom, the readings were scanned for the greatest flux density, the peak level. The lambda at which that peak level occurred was 4038.41 angstrom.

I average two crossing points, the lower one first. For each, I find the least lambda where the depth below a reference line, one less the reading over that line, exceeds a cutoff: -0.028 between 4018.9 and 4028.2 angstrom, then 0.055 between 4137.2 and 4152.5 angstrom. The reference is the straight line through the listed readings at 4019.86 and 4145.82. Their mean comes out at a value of 4080.9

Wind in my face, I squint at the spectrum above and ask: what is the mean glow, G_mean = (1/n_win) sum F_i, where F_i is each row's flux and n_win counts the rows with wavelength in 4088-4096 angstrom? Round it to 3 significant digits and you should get 15.4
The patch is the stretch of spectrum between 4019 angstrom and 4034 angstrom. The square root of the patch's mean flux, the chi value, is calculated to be 4.09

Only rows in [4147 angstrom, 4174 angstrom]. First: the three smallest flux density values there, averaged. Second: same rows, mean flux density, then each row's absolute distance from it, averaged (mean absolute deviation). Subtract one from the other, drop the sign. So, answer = 14.71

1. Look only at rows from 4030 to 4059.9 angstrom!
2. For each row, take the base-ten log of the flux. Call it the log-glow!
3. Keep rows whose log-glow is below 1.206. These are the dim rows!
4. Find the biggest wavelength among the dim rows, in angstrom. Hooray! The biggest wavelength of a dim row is 4051.45 angstrom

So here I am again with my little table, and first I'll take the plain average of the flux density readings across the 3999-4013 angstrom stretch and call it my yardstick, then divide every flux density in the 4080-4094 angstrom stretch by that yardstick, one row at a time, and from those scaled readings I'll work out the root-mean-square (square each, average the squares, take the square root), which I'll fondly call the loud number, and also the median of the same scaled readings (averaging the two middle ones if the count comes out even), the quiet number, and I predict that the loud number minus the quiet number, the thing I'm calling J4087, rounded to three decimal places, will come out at 0.010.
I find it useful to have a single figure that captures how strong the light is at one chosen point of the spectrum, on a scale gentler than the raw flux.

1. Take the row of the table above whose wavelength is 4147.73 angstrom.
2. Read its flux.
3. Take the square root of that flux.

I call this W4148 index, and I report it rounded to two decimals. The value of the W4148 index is 4.05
